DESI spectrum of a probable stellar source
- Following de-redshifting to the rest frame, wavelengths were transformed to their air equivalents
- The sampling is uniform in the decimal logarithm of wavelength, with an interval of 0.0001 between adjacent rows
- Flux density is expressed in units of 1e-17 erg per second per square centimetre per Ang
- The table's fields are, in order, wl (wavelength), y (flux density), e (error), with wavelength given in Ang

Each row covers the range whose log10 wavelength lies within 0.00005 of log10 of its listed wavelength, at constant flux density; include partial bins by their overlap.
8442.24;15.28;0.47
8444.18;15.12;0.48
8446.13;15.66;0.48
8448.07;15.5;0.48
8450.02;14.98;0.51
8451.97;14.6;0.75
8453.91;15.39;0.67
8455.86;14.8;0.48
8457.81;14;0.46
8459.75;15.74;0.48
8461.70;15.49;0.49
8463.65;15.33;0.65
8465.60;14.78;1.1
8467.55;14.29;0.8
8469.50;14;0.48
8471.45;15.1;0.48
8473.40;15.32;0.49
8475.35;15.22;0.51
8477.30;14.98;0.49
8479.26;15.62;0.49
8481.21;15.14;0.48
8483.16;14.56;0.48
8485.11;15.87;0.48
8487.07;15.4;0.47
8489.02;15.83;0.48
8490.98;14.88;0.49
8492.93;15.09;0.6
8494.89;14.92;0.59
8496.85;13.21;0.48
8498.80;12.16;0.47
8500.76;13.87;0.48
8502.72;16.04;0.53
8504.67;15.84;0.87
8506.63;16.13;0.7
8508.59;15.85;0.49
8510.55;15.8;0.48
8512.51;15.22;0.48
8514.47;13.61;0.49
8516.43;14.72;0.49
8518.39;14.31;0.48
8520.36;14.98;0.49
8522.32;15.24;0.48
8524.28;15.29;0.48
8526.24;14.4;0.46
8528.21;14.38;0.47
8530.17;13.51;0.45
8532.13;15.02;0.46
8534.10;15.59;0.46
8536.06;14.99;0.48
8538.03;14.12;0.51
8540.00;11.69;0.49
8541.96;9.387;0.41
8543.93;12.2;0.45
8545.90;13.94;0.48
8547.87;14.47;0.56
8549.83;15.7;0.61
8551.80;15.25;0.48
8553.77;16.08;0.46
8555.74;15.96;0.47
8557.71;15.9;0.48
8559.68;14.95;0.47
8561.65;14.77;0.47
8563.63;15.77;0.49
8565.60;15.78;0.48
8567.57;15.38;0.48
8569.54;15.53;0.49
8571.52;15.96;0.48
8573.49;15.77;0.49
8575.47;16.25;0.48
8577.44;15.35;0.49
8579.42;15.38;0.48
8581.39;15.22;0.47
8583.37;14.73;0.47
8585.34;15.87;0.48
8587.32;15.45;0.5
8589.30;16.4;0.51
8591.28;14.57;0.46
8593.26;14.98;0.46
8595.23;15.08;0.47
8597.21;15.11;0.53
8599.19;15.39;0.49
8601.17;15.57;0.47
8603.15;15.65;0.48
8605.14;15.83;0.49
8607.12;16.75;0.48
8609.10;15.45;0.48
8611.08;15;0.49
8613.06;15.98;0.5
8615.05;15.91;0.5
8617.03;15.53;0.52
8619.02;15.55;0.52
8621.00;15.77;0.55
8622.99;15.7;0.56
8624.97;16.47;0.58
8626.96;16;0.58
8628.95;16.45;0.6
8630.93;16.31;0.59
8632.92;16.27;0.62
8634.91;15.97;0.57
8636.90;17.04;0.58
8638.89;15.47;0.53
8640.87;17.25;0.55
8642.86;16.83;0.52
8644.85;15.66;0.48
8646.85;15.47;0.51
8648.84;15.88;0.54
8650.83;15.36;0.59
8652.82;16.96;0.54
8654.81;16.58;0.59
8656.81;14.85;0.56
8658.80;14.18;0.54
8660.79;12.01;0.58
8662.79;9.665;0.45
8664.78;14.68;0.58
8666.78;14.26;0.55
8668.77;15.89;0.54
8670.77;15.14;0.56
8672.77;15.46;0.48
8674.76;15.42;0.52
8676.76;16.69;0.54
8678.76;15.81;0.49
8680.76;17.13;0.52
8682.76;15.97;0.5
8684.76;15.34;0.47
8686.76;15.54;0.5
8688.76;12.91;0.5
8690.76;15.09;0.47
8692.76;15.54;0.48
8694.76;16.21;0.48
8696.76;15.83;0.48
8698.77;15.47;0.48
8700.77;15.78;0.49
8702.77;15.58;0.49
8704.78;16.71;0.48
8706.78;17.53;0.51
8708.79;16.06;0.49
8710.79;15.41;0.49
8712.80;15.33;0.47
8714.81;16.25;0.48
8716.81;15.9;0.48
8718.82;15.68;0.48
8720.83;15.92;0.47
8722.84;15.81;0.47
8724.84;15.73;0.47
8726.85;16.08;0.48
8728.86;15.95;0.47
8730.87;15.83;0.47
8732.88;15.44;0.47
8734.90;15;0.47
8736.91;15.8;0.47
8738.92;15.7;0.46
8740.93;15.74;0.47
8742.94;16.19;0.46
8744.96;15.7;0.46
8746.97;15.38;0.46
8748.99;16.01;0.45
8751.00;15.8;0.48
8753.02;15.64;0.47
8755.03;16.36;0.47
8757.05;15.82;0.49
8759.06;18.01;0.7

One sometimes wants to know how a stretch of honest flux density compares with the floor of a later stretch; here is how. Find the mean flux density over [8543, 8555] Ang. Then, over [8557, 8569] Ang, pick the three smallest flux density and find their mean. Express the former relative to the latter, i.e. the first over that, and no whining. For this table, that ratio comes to 0.97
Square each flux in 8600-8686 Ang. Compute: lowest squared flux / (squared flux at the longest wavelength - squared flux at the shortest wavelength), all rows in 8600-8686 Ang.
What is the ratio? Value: -13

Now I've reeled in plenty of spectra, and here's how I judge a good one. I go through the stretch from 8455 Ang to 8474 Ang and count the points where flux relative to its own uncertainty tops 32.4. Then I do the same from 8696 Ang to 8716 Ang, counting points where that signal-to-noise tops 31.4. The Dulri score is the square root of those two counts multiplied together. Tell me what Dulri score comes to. 3.2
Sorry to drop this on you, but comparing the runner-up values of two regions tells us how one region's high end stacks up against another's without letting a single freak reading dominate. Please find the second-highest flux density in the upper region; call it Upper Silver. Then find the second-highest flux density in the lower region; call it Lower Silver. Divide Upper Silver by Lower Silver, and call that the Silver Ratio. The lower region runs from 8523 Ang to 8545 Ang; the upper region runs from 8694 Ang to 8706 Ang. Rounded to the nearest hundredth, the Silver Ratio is 1.06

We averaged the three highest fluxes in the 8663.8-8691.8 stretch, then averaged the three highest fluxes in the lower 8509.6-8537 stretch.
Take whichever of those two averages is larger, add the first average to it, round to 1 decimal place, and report 33.2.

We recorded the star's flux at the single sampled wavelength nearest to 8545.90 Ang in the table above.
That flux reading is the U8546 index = 13.94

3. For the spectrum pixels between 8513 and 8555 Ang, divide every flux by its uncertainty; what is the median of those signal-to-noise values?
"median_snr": 30.0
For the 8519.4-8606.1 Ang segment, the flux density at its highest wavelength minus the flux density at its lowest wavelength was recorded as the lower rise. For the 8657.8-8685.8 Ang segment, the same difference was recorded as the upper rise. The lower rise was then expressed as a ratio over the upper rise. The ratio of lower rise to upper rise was 0.7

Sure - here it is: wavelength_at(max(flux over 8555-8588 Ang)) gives 8575.47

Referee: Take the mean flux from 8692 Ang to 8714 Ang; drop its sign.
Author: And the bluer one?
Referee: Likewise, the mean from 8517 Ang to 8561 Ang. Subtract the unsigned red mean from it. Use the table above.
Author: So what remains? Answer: -1.5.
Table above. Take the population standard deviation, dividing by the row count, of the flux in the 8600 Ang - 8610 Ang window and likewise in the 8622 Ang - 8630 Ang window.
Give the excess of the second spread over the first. -0.1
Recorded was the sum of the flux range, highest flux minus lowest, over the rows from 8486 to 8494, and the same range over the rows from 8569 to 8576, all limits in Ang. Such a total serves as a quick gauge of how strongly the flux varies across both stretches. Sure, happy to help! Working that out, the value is 1.7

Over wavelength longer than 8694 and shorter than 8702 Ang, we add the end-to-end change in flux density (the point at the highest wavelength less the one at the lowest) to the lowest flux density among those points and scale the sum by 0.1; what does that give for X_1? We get 1.50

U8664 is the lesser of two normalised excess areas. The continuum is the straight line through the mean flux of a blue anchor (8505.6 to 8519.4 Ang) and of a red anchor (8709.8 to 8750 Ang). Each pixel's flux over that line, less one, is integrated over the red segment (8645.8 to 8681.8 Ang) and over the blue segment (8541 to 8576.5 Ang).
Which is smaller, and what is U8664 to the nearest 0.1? -1.1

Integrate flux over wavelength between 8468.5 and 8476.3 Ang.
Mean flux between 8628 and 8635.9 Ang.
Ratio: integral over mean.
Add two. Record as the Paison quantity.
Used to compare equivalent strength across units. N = 9.16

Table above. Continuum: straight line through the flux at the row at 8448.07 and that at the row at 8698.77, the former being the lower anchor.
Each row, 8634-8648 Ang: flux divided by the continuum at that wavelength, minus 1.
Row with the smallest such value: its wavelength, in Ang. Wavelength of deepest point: 8638.89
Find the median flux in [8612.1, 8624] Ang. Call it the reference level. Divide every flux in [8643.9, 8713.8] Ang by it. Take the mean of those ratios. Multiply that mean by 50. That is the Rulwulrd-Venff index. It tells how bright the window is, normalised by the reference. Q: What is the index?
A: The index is 48.8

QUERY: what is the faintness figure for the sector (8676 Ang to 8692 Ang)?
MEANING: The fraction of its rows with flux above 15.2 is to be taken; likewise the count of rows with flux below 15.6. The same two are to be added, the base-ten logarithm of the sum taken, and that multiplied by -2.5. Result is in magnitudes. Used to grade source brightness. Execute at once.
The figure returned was -1.7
